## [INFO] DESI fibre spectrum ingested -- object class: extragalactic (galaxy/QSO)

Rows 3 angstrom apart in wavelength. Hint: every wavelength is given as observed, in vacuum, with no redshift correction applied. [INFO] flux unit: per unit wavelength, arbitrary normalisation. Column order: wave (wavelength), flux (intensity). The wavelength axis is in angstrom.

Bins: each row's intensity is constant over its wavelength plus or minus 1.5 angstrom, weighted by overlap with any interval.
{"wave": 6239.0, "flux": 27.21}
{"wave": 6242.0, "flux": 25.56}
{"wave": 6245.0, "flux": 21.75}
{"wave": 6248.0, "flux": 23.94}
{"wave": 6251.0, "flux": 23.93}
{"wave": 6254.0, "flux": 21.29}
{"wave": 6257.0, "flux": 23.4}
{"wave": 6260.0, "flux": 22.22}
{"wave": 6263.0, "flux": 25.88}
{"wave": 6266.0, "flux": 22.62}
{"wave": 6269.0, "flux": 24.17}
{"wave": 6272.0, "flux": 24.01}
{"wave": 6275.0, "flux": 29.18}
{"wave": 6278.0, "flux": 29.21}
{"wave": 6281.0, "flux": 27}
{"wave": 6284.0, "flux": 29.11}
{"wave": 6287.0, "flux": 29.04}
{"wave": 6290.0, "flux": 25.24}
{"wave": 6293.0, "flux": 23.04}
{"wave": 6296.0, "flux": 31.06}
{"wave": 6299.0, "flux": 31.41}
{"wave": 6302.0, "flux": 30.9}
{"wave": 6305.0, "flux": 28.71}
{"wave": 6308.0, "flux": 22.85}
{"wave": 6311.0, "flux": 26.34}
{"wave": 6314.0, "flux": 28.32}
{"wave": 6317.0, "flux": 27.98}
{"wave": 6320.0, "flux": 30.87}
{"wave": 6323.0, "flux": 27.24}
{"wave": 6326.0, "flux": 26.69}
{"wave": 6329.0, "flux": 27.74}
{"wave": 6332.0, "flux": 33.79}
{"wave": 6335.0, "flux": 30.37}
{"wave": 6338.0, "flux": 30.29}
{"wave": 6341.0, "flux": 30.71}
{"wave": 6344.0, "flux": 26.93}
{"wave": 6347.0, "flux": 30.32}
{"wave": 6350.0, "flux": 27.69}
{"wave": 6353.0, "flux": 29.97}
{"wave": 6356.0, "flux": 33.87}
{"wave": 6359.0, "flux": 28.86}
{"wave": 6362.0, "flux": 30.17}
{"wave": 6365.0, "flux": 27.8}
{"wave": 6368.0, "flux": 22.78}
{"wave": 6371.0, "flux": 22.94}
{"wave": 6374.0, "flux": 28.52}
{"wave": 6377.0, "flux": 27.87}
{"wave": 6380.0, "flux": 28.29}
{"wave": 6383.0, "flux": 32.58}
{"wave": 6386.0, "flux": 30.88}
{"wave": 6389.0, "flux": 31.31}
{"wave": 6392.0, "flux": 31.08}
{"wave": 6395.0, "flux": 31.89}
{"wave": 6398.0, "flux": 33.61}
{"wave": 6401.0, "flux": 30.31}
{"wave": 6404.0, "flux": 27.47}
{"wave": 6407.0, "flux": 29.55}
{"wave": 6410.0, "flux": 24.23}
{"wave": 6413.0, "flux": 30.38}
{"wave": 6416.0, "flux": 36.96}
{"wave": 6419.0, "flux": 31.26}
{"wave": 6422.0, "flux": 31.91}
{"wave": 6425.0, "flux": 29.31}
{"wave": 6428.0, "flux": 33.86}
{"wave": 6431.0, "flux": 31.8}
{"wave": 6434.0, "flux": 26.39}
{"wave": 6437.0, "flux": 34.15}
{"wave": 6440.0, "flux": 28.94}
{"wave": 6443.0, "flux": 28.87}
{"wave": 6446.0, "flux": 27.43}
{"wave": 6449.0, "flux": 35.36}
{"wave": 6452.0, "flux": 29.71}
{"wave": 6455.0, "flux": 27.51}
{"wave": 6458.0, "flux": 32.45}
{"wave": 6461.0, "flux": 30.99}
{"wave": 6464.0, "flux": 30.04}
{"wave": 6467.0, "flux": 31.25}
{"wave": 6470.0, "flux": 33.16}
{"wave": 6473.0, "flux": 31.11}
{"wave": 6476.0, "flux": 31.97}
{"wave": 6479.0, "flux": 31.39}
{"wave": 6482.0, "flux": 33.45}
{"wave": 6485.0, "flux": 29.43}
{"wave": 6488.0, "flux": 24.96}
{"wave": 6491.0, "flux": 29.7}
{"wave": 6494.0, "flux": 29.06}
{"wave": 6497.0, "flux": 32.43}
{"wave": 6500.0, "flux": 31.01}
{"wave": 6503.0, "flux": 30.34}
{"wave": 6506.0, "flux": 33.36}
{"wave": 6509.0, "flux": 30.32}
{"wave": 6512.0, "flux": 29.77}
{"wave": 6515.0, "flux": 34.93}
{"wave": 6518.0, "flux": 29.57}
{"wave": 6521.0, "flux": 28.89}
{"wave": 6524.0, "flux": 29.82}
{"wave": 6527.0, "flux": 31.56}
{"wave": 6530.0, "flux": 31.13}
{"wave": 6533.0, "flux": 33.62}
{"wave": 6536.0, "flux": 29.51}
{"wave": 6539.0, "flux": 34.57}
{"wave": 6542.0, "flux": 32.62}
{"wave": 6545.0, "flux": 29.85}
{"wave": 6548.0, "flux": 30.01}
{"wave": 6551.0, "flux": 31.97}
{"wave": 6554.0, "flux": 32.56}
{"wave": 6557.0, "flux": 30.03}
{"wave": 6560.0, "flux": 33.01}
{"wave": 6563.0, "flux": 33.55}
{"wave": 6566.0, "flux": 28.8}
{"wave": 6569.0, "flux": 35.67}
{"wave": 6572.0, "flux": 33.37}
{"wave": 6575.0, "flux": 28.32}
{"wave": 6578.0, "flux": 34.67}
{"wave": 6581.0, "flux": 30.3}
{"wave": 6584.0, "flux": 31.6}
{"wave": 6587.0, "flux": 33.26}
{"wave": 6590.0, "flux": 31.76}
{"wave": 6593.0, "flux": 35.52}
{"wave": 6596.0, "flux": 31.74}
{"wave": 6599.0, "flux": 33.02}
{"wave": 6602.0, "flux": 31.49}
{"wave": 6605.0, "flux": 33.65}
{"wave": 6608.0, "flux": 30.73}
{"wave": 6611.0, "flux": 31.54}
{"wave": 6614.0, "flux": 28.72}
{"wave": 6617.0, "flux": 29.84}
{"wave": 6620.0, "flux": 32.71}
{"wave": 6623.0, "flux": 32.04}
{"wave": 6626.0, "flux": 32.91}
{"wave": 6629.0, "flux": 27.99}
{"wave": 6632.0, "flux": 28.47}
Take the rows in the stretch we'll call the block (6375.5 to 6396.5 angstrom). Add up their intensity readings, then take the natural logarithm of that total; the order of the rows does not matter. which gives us 5.37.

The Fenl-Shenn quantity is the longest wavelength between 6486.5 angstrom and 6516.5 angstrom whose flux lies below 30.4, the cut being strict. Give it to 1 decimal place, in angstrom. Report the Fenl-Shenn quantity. 6512.0 angstrom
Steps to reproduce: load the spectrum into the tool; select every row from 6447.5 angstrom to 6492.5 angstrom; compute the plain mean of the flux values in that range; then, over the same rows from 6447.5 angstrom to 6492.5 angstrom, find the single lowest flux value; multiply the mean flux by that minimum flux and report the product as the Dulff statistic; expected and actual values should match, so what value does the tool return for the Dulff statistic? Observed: 770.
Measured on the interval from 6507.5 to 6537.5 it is 893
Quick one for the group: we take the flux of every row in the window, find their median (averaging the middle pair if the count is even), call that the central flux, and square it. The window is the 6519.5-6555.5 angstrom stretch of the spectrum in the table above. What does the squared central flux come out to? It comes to 983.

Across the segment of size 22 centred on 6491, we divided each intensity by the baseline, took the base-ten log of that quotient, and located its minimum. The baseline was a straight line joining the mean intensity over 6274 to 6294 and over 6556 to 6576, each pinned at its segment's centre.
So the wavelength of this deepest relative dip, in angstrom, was 6488.0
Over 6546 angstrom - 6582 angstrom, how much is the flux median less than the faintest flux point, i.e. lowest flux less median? -4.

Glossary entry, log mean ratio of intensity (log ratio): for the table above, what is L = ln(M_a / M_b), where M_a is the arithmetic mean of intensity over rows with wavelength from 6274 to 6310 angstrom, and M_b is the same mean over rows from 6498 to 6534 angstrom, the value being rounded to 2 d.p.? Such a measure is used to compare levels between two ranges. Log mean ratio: -0.11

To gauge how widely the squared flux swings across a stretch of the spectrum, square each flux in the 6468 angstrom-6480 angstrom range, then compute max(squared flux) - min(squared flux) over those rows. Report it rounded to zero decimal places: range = 132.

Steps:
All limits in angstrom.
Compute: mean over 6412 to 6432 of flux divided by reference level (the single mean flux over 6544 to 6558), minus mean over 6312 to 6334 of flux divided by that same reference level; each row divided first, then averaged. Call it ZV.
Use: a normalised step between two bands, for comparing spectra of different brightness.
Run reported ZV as 0.11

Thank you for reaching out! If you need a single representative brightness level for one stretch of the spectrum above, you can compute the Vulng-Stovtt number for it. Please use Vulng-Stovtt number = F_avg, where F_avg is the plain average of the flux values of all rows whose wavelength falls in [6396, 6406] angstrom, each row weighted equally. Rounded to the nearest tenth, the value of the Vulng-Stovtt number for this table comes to 30.5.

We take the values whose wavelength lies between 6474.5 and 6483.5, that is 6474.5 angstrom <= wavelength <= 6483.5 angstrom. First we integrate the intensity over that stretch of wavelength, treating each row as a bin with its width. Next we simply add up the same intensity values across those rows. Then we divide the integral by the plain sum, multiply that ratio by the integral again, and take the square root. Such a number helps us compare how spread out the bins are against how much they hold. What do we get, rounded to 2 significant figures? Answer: 30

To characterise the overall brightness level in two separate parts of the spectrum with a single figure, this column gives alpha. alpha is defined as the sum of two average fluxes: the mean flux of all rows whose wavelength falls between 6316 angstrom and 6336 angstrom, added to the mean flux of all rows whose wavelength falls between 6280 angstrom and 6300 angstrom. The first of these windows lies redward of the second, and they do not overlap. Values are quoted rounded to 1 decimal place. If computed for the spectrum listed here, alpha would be 57.2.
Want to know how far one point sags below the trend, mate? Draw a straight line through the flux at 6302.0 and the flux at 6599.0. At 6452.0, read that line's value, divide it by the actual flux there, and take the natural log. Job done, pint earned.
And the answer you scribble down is 0.073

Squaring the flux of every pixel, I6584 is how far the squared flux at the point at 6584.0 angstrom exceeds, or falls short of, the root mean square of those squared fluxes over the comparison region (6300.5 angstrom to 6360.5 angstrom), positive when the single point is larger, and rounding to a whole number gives 138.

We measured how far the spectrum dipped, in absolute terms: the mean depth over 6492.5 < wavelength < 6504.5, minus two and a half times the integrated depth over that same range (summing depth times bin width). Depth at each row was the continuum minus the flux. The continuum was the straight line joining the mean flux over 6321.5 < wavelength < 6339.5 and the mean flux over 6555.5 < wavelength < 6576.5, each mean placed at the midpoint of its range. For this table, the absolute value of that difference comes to 12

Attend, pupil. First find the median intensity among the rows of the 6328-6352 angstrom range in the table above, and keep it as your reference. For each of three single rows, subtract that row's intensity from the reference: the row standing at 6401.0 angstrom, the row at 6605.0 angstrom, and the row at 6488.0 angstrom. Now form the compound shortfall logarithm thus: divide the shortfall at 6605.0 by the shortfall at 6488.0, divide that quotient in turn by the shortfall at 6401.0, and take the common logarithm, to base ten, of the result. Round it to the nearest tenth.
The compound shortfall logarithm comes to 2.1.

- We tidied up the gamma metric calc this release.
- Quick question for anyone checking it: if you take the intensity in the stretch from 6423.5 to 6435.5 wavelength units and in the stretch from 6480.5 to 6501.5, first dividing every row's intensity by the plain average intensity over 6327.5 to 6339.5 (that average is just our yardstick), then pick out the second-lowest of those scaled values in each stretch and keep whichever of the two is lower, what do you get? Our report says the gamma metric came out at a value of 0.95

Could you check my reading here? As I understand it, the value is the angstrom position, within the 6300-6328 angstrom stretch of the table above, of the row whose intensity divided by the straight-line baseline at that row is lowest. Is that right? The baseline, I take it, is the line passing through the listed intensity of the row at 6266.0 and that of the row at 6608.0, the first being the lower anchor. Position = 6308.0 angstrom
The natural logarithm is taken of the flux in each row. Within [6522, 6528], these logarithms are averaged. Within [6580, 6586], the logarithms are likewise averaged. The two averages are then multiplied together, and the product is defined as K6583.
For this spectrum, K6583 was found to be 11.8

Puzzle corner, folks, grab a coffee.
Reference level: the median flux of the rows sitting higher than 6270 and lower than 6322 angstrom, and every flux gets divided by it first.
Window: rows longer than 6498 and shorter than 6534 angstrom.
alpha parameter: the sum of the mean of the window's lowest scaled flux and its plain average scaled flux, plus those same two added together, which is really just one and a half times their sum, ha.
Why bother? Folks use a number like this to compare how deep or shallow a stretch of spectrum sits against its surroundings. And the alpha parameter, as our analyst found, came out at 3.14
